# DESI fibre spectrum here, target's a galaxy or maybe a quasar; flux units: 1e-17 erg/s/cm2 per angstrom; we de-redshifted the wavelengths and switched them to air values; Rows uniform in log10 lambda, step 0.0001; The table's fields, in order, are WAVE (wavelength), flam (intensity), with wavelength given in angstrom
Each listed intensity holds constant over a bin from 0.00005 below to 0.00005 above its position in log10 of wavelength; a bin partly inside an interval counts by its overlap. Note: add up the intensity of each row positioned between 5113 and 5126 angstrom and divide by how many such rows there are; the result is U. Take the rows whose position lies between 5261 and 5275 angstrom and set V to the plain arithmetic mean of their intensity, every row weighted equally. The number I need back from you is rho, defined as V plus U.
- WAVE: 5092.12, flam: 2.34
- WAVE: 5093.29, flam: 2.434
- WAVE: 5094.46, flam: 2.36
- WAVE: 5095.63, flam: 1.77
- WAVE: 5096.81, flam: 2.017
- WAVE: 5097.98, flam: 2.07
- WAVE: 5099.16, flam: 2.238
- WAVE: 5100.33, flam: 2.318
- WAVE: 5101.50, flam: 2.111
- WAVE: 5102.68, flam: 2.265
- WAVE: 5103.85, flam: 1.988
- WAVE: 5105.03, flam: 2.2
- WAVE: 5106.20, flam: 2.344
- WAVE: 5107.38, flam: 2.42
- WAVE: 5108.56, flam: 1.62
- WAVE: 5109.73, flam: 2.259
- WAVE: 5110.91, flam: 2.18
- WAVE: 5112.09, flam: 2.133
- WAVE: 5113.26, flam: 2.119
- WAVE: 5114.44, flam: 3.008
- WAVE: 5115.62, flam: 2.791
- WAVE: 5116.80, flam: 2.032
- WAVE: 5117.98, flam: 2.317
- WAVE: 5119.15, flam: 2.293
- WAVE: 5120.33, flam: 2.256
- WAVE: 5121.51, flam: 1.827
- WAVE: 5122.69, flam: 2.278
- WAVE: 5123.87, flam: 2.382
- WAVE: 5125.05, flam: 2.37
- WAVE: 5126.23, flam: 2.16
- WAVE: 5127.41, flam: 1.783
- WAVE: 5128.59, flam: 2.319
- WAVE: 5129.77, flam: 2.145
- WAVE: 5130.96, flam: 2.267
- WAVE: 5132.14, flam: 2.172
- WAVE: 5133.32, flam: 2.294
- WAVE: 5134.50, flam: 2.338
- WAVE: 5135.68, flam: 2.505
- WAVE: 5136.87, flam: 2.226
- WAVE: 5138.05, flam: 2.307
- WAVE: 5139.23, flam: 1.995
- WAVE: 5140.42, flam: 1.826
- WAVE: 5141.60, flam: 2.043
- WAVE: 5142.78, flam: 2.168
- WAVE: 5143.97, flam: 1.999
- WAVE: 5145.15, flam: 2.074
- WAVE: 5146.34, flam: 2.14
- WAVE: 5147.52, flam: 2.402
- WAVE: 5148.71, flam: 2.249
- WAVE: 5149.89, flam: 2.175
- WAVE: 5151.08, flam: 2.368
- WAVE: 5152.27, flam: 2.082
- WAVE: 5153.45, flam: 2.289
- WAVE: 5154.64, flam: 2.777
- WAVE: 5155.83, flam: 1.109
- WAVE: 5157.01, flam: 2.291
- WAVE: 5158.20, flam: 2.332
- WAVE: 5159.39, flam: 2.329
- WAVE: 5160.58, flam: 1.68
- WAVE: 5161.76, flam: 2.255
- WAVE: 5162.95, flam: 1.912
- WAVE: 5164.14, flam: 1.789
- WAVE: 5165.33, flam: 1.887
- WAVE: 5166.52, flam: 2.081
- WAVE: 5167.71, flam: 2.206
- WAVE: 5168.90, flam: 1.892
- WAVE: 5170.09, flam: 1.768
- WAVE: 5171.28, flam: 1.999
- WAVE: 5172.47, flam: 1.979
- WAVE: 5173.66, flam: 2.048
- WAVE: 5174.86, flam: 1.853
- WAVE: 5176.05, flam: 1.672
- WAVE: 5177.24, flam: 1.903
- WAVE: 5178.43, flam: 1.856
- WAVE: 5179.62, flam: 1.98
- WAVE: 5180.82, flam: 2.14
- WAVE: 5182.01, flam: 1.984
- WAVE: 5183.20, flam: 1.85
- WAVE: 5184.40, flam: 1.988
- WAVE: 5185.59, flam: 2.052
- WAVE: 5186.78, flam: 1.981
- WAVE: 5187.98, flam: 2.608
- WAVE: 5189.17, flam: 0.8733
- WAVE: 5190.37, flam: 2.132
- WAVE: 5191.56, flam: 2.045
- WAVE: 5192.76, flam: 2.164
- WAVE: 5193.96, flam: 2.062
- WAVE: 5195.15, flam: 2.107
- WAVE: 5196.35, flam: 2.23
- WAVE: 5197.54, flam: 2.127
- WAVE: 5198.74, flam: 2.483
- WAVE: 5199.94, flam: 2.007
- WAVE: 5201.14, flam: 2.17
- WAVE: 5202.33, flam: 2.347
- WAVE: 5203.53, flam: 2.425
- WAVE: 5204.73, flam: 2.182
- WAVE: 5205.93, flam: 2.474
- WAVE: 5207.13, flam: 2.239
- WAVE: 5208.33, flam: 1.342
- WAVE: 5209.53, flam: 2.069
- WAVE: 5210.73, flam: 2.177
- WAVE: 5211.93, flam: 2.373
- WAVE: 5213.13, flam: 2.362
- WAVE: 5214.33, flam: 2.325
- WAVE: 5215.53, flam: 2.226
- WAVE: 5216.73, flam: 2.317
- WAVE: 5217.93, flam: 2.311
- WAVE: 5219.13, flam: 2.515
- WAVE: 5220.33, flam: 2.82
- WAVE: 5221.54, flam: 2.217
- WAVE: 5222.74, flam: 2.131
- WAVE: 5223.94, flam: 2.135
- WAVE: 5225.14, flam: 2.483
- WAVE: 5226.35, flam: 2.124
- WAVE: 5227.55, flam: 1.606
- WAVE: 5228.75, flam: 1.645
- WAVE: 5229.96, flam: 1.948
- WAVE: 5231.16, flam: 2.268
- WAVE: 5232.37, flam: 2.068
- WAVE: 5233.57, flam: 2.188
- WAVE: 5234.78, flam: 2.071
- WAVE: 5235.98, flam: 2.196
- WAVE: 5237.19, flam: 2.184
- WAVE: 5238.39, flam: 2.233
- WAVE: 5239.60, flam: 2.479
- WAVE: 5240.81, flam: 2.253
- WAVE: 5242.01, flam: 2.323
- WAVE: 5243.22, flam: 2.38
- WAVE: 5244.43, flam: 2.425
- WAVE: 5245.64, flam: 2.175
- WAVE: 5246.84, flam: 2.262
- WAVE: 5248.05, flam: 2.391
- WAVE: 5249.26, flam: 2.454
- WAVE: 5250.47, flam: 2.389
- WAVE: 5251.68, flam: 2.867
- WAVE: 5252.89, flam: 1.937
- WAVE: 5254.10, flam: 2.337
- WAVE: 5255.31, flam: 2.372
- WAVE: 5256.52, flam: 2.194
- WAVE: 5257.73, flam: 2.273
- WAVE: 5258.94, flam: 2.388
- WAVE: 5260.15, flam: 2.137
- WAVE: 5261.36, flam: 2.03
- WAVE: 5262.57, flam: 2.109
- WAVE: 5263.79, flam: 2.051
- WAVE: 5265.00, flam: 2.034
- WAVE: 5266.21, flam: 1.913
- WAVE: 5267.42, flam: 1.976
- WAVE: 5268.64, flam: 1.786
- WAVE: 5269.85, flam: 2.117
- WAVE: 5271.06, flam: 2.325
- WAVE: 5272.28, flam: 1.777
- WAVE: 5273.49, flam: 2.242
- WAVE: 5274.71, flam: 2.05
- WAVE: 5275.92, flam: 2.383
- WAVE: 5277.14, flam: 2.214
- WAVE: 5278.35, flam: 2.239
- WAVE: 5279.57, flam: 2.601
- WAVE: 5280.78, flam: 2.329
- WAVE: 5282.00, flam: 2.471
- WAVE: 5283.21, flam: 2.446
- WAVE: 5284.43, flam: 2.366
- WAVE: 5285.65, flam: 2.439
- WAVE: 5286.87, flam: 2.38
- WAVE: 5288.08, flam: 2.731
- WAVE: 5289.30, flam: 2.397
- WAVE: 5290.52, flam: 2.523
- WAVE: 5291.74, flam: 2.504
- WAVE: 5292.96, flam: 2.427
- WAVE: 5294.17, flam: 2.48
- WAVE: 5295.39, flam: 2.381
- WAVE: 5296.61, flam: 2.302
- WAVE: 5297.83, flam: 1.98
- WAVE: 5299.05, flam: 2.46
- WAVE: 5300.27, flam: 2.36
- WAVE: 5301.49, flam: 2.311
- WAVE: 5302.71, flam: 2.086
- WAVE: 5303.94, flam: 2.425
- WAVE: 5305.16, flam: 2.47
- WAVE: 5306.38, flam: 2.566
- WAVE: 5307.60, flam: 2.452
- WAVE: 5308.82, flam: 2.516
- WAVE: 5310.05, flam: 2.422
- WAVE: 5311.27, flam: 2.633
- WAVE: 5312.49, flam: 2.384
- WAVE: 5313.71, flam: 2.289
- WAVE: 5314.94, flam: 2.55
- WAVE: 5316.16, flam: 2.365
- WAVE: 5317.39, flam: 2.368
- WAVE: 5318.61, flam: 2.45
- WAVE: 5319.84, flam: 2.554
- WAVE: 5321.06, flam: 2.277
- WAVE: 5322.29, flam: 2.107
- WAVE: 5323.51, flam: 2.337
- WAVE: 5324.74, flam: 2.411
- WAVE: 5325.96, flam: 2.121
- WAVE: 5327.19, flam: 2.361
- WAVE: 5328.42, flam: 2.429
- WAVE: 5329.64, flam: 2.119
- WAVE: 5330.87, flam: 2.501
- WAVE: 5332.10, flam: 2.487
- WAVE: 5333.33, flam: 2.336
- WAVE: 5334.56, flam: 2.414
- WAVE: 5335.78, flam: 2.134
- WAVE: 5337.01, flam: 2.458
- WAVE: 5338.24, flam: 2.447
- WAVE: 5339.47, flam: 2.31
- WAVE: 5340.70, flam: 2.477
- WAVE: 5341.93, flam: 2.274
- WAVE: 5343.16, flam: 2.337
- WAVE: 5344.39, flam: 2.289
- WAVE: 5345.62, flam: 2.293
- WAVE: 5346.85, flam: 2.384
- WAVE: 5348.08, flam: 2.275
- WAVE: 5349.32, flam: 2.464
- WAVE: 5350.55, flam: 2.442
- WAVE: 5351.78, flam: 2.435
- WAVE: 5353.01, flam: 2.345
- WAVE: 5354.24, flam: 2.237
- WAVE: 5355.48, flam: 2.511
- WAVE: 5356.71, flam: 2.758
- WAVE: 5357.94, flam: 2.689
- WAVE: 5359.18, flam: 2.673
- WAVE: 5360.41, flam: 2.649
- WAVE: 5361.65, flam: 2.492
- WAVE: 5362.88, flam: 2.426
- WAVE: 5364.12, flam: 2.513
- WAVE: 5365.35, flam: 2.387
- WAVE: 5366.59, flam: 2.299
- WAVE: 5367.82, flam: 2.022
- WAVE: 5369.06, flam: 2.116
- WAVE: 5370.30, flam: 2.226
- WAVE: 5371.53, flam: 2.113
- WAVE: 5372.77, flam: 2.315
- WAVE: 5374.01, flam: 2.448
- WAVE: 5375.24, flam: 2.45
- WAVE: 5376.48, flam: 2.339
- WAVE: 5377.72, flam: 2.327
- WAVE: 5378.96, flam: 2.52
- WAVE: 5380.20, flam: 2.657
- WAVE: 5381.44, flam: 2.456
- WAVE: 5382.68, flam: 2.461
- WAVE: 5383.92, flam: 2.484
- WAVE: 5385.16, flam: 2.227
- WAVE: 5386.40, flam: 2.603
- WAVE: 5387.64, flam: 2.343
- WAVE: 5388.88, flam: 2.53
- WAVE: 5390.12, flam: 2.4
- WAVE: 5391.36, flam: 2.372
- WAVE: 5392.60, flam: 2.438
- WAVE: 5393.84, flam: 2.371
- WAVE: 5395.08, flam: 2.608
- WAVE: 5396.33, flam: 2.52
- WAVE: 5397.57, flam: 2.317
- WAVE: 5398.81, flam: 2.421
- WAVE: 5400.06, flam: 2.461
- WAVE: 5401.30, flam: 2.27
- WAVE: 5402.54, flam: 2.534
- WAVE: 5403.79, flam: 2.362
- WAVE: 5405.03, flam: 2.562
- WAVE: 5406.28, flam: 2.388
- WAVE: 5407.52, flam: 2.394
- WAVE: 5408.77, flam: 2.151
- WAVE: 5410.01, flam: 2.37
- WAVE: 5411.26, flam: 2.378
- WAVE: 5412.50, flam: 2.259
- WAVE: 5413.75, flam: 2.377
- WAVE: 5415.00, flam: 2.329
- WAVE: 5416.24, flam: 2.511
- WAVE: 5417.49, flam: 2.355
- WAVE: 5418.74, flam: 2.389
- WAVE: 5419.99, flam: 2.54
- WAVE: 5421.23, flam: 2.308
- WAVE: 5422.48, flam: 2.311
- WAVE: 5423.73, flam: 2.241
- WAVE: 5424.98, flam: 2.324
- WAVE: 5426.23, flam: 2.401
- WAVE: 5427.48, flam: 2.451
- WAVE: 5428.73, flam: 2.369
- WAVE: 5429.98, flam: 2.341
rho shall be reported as 4.37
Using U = 2.33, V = 2.03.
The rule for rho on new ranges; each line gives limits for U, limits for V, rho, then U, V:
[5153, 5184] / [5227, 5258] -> 4.22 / 1.99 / 2.23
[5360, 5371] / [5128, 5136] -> 4.64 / 2.35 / 2.29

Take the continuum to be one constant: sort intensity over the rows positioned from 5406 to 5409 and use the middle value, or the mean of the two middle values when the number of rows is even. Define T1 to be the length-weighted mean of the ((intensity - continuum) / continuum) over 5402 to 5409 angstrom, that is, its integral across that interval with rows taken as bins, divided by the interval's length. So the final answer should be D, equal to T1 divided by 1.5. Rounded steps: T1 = 0.01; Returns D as 0.01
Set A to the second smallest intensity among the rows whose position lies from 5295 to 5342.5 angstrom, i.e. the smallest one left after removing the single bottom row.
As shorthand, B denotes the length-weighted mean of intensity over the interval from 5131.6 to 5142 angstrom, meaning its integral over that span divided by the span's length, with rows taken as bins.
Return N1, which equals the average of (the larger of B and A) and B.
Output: 2.19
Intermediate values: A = 2.086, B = 2.19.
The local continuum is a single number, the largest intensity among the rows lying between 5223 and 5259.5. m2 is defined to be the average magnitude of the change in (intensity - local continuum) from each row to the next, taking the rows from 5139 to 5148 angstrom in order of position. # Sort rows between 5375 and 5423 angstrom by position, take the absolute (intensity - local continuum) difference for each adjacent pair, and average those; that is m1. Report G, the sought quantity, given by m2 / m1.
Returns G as 1.12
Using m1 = 0.14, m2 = 0.155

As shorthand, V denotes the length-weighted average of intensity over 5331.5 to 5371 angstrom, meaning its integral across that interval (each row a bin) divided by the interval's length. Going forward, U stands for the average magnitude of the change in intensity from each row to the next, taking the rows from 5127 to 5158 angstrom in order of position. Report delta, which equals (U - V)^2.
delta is 4.4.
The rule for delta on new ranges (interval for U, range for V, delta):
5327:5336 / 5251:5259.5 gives 4.6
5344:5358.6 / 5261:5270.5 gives 3.6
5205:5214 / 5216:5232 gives 3.3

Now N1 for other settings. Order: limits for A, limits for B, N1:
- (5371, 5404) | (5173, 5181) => 2.07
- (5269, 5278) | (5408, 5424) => 2.35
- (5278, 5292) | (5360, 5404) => 2.40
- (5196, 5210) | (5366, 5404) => 2.39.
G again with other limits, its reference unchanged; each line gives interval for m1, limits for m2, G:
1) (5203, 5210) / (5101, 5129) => 0.61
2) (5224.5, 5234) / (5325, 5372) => 0.49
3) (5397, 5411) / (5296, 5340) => 1.09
